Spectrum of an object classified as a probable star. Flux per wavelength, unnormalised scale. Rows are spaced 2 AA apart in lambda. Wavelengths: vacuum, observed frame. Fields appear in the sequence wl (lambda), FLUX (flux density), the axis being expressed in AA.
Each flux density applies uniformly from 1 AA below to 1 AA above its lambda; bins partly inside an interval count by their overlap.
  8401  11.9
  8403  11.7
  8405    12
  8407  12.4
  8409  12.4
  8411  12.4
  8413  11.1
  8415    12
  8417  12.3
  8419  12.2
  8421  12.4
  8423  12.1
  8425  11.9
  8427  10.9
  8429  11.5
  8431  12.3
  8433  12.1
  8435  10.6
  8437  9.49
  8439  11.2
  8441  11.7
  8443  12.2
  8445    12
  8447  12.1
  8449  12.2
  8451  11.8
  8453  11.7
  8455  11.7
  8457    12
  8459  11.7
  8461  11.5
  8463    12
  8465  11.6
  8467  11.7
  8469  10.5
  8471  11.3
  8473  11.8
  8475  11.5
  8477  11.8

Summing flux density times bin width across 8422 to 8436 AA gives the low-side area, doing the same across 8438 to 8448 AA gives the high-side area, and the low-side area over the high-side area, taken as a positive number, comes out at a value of 1.4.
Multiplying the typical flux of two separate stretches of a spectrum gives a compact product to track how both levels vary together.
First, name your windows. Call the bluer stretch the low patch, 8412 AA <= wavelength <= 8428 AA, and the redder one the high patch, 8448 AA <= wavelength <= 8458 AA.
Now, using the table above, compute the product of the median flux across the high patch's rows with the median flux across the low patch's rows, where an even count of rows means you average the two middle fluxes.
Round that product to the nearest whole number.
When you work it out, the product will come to 142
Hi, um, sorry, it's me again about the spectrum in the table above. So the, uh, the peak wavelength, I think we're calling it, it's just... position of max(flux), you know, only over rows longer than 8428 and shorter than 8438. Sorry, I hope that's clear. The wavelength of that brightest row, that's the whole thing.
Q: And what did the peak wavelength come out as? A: 8431 AA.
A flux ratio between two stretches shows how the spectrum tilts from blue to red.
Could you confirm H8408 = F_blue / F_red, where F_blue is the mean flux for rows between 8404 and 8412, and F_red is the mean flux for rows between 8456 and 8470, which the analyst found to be 1.06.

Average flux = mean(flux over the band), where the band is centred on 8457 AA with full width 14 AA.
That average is 11.8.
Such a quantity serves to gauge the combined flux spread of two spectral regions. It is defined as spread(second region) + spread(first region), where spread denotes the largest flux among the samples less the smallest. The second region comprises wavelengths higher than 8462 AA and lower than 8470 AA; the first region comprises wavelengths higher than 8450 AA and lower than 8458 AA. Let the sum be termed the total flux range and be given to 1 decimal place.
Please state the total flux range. 1.8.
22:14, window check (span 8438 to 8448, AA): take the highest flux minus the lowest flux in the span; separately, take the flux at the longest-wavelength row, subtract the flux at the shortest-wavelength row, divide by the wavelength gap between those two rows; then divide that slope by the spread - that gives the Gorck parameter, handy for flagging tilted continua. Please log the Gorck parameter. 0.11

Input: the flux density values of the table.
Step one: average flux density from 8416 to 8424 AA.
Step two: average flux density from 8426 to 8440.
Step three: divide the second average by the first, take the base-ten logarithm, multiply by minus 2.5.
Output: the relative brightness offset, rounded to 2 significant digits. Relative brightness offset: 0.10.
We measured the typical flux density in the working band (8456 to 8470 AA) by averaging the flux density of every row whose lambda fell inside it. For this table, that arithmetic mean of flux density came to 11.6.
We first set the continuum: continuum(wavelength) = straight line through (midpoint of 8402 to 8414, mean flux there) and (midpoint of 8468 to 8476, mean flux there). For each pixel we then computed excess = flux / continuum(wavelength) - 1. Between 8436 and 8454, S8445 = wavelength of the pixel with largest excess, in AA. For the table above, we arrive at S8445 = 8449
